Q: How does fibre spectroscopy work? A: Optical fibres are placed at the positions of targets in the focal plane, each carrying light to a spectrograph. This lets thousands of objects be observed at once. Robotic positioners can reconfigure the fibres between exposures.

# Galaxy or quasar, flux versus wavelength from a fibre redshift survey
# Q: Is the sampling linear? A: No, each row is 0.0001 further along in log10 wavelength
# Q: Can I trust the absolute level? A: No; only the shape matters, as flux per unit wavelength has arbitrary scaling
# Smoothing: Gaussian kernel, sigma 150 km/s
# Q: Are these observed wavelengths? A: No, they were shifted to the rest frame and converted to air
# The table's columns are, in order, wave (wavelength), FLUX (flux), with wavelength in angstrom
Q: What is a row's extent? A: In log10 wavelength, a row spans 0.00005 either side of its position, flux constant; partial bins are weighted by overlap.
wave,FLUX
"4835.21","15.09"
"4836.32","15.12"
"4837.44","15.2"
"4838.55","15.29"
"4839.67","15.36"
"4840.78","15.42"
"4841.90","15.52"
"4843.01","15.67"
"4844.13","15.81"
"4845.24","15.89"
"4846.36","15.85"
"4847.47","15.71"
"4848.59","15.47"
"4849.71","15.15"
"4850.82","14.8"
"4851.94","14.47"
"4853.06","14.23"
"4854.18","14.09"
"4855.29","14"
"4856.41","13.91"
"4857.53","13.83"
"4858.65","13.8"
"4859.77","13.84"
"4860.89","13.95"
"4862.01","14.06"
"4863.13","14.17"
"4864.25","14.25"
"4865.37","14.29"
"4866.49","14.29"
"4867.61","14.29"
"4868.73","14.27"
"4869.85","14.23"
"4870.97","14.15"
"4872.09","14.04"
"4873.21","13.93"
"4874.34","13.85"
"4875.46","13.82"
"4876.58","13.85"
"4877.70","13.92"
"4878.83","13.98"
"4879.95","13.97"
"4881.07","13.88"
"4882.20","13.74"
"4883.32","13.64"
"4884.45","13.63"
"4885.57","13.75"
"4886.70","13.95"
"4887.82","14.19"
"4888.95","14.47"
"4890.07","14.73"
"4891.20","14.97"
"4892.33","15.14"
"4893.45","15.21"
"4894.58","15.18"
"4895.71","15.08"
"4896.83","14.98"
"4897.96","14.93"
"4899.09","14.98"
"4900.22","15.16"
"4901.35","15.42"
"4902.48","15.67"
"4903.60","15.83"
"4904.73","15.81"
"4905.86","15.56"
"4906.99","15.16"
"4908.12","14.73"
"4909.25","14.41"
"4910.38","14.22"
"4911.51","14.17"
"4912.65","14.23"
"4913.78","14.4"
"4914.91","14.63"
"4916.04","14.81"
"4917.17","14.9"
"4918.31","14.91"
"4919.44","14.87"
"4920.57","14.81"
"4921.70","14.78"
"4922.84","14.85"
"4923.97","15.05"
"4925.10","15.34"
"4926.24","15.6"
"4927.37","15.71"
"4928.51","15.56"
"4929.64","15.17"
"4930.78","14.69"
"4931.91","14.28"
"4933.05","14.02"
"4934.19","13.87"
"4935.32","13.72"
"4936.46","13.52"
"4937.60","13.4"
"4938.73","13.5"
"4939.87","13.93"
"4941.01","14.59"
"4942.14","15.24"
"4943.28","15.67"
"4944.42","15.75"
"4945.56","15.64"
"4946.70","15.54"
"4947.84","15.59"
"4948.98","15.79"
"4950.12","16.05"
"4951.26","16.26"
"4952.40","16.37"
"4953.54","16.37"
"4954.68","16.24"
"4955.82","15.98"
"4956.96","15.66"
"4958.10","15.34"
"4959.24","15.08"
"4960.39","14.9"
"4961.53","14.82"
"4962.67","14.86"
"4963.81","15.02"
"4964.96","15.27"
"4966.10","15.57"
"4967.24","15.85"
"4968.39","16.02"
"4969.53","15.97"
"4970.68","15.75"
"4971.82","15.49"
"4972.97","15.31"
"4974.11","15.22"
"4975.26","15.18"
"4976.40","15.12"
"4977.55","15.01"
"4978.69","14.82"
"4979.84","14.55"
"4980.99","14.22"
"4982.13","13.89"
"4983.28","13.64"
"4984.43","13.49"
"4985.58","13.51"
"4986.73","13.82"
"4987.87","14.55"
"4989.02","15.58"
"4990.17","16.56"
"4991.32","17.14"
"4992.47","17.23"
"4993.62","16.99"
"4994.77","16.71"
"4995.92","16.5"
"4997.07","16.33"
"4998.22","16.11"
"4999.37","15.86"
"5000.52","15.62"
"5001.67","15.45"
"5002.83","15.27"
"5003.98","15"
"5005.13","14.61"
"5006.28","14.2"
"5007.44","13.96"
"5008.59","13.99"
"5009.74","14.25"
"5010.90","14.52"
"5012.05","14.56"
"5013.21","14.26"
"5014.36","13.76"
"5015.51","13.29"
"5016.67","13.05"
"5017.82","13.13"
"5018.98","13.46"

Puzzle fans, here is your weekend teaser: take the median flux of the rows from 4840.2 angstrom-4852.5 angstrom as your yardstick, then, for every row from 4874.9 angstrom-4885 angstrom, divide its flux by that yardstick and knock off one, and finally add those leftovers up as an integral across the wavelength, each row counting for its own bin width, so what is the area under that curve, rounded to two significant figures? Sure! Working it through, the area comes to -1.1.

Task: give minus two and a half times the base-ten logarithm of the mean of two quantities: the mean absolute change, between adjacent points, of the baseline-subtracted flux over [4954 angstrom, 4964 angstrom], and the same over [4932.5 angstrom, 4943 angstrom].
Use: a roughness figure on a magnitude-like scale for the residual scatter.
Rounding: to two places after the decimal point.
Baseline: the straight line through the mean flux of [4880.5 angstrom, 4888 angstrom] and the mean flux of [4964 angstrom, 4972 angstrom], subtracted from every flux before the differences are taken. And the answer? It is 1.46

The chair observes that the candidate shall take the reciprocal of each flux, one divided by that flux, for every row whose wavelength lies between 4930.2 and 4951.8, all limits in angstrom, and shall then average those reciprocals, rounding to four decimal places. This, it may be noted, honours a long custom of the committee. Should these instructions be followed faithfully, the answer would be 0.0679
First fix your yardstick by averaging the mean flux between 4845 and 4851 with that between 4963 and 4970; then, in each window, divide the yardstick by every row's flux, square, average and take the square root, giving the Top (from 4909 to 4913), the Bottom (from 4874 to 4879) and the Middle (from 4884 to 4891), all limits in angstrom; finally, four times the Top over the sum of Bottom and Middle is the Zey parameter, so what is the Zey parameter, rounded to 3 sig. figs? 1.96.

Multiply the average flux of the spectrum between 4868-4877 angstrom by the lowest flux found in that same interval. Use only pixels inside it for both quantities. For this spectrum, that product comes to 194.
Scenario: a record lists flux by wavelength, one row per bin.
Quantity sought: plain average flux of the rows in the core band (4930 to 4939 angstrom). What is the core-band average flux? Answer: 13.9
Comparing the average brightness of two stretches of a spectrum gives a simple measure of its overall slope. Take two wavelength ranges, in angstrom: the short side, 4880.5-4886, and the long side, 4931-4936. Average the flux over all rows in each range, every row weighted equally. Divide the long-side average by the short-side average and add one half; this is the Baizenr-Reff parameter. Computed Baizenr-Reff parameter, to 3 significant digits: 1.52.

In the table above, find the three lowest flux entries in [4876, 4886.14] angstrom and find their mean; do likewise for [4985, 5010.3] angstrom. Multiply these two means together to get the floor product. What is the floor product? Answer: 188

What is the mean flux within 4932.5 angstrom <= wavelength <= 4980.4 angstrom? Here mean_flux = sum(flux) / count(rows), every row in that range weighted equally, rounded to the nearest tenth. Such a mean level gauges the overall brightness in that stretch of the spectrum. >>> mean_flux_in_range 15.2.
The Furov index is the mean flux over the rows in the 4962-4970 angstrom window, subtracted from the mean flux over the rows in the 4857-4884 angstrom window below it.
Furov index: -1.5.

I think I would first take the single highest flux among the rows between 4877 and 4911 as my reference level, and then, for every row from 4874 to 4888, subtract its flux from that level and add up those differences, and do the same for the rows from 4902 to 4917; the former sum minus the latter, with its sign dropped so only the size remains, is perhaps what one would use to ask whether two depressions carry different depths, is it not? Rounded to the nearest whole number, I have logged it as 13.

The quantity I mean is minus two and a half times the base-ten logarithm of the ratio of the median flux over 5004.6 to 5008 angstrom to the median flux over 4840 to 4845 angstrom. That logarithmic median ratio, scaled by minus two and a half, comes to 0.10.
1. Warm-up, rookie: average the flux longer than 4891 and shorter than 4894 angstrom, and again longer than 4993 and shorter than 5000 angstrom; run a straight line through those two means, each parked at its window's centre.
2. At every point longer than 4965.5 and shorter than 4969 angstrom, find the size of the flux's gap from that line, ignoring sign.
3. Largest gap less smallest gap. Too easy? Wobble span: 0.42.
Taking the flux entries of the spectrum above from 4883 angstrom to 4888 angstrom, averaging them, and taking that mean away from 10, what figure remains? -3.8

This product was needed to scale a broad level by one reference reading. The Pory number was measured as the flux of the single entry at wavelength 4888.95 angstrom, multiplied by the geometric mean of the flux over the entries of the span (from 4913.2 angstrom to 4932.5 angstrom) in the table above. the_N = 216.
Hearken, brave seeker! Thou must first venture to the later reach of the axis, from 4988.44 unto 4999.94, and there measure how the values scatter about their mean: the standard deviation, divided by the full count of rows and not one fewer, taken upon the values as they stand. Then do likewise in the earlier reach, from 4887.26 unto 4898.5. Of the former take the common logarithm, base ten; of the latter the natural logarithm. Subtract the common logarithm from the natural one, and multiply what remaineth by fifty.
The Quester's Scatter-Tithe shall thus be -43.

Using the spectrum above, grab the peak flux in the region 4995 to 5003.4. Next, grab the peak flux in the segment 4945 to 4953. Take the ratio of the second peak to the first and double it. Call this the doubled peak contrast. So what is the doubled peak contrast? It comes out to 1.98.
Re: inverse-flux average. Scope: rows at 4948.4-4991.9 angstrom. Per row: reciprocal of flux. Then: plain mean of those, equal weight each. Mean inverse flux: 0.066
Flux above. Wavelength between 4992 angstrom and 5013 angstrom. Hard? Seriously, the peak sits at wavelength 4992.47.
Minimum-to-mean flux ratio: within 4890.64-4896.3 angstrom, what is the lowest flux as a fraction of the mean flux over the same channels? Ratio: 0.990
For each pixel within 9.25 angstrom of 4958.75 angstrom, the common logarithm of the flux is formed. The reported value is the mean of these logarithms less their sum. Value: -17.89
